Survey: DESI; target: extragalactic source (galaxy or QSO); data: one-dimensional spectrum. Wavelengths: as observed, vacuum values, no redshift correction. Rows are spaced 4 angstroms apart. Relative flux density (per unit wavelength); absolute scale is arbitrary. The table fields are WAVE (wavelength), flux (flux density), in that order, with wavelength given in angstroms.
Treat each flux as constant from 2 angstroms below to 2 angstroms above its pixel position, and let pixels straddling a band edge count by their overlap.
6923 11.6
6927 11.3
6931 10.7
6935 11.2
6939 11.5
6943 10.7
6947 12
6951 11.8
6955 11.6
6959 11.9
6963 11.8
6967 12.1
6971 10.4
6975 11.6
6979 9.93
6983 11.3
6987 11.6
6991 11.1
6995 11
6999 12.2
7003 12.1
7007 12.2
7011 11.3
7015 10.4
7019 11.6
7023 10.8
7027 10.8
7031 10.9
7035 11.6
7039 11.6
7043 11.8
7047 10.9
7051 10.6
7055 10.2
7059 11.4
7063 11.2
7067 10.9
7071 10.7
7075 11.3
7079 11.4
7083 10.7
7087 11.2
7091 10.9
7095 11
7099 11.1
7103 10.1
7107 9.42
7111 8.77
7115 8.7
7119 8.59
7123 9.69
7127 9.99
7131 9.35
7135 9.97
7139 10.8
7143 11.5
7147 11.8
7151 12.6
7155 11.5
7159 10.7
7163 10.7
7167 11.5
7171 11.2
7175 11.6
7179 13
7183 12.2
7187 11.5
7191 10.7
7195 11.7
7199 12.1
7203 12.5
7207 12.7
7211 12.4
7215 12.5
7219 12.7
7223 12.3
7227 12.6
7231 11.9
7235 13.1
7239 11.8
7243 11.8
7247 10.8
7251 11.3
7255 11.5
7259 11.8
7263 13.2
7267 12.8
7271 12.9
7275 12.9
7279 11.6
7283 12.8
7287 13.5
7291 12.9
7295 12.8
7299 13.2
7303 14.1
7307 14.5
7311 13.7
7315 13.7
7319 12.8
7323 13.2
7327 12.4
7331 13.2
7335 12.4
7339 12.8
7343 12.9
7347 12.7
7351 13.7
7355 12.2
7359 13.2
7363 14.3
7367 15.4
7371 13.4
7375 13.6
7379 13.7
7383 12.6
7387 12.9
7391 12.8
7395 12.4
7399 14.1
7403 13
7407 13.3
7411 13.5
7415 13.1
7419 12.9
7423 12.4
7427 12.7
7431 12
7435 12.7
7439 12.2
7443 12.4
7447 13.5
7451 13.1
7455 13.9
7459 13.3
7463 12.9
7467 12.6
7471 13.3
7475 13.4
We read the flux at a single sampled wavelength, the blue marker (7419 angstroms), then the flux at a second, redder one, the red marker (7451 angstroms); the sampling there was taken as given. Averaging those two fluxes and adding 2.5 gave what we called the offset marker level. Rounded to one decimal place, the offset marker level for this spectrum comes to 15.5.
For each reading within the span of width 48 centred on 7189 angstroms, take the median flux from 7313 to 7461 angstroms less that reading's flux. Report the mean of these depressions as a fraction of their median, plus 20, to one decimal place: 21.0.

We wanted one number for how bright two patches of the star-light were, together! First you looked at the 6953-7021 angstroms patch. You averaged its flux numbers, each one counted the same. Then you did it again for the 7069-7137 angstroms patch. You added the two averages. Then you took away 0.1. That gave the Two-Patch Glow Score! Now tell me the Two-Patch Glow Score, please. 21.5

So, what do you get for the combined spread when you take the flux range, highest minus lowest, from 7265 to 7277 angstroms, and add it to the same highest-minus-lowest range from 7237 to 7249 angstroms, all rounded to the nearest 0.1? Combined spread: 1.1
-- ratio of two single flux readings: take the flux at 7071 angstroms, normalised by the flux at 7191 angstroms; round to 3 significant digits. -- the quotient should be 1.00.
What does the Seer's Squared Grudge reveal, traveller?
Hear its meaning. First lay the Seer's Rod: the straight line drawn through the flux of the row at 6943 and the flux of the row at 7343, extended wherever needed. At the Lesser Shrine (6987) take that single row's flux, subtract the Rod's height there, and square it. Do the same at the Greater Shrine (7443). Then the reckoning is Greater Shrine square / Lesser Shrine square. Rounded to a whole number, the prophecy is 3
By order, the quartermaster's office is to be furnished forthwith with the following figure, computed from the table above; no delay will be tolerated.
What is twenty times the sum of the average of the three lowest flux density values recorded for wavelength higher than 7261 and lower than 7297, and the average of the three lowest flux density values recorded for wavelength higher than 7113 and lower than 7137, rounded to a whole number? 426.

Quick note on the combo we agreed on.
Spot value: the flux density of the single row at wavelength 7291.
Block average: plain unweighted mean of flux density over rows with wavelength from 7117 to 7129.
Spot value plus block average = 22.3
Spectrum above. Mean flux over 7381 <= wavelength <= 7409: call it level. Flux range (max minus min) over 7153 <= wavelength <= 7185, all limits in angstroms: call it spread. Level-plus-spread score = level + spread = 15.3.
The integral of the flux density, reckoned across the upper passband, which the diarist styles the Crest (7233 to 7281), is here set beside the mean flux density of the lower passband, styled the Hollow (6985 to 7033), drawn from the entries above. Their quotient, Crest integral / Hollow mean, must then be 51.4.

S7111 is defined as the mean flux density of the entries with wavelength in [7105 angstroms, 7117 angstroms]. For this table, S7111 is 9.0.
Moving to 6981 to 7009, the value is 11.6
